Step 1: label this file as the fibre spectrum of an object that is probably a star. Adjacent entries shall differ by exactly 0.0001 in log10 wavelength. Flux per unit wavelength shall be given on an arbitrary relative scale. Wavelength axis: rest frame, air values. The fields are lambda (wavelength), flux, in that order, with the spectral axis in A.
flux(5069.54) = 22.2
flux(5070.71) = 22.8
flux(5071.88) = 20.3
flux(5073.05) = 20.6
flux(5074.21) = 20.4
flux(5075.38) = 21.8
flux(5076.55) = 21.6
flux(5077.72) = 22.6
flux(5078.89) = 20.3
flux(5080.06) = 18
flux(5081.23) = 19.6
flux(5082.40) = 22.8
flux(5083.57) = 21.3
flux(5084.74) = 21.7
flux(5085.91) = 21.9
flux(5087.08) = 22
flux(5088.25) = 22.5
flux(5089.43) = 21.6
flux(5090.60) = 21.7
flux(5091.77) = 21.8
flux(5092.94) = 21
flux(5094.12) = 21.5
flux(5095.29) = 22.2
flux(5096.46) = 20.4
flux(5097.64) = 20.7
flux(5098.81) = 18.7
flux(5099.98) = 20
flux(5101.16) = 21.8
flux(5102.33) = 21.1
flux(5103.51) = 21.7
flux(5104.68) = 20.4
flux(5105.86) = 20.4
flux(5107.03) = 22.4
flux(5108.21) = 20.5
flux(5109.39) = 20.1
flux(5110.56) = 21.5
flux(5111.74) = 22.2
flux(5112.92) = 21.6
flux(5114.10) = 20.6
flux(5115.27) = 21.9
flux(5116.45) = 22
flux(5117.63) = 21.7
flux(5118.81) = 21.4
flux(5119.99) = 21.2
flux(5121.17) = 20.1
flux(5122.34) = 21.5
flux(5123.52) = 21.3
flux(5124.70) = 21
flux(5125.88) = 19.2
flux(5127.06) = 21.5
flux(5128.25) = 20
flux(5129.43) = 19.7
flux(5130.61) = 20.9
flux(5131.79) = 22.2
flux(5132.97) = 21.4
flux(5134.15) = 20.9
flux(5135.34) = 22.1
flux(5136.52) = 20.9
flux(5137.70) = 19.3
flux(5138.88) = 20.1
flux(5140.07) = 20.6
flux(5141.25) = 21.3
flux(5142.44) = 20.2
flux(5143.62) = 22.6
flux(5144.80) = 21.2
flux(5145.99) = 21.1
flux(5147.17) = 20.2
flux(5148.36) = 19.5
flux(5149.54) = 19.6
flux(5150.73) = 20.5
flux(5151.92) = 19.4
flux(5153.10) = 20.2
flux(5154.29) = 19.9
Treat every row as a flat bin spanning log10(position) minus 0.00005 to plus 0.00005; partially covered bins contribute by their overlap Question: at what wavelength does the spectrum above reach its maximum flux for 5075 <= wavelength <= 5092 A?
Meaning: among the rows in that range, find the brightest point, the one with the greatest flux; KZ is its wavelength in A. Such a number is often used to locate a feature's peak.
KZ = 5082.40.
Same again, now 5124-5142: 5131.79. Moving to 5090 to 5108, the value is 5107.03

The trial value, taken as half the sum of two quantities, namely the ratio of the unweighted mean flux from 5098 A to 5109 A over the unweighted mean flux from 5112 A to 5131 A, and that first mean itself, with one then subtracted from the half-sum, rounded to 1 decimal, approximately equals 9.9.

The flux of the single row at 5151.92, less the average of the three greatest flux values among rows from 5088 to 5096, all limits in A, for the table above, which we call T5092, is -2.8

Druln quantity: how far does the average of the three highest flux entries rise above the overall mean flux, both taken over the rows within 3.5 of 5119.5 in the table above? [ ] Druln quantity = 0.42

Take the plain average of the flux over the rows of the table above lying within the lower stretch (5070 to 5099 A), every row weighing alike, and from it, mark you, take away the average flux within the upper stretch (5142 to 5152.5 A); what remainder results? 0.7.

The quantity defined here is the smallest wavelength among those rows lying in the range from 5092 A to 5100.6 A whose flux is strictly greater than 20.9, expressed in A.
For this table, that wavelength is 5092.94 A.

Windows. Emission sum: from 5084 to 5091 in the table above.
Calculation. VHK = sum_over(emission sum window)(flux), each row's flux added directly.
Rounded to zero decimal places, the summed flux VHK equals 131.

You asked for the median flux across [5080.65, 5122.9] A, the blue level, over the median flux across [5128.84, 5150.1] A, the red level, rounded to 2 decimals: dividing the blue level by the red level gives 1.03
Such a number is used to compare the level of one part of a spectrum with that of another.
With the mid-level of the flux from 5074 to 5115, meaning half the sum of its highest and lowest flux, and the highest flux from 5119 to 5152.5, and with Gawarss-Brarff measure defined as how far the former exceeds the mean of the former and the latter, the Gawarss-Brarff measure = -1.1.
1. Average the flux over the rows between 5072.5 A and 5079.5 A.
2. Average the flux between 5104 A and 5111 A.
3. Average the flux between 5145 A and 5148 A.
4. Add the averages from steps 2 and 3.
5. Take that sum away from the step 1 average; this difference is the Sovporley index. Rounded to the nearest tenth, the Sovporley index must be -20.3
